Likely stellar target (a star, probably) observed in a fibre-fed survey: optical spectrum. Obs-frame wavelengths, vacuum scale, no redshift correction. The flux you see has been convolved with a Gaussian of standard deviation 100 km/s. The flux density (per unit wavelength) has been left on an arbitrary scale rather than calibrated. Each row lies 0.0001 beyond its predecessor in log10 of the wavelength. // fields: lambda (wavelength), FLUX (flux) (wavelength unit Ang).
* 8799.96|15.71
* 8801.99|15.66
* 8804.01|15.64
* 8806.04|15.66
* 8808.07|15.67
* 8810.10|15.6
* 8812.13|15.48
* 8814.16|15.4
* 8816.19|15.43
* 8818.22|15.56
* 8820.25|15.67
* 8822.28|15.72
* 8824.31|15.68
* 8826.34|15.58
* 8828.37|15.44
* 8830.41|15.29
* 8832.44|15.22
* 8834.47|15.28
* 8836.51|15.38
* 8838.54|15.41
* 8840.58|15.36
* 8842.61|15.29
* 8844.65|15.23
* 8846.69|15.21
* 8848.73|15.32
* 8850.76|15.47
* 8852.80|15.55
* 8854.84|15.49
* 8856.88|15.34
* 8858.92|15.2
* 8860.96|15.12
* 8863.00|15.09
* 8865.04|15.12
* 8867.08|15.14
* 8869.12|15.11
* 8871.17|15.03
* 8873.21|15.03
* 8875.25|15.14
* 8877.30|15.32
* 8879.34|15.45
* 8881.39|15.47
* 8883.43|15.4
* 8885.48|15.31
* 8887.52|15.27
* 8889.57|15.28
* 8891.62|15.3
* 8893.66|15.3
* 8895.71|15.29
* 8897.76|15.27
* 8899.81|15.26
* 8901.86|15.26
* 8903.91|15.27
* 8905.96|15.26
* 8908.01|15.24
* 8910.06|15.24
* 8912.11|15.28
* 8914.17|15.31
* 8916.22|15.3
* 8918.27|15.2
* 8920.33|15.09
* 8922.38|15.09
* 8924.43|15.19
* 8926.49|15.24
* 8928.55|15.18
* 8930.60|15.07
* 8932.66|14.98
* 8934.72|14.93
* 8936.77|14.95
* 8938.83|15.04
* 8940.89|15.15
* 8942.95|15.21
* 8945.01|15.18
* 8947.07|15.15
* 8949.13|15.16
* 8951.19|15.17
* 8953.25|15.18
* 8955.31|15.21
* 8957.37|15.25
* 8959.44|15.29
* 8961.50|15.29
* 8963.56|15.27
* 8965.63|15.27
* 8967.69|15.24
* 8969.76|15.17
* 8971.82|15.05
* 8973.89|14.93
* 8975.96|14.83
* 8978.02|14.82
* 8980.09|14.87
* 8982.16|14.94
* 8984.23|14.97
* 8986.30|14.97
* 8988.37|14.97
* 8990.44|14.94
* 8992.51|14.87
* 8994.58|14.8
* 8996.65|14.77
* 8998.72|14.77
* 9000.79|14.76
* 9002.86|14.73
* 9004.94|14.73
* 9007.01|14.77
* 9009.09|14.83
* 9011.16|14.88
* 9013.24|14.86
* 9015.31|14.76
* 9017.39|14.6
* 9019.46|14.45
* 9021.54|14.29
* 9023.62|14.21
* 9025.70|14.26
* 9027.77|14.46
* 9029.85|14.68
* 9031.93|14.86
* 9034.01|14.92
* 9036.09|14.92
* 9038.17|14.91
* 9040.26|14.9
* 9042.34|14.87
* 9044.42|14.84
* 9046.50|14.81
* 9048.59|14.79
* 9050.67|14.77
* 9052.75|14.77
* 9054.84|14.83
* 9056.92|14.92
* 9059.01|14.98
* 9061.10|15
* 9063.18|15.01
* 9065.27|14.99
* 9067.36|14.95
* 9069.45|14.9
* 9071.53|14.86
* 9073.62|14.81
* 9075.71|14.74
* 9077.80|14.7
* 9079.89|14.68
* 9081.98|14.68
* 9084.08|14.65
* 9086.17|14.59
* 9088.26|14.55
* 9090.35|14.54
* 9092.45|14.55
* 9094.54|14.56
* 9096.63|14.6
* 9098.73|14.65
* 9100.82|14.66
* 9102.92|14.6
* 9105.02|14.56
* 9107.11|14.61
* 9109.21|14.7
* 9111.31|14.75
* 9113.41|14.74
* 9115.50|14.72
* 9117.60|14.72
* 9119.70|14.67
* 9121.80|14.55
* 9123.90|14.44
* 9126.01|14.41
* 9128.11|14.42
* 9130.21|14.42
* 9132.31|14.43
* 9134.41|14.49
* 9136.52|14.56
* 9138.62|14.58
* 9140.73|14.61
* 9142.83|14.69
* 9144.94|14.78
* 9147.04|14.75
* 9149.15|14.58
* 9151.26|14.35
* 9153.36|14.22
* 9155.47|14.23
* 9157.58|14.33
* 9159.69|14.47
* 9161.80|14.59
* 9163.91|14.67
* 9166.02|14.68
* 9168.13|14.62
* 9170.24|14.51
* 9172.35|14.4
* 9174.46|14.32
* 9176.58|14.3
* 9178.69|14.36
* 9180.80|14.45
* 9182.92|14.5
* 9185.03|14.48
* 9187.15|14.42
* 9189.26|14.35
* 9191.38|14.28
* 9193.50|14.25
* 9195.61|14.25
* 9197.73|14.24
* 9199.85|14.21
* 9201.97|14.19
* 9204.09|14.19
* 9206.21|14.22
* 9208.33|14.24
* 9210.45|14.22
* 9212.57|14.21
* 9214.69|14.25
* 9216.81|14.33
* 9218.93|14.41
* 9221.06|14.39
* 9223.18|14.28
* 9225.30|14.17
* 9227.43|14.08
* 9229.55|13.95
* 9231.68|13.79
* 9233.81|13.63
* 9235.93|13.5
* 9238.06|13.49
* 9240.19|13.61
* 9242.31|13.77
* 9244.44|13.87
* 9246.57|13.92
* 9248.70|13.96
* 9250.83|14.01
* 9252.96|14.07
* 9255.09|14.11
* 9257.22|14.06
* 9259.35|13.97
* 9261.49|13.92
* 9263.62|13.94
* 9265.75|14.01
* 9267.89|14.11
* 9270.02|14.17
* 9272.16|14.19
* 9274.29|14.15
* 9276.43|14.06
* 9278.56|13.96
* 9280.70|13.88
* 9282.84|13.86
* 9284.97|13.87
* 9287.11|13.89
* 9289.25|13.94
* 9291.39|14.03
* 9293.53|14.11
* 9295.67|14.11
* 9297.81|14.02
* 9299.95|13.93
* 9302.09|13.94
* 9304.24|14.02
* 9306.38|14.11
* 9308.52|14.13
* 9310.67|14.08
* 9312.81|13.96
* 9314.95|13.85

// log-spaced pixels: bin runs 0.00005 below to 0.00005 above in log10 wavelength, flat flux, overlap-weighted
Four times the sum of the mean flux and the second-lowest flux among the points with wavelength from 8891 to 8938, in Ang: 121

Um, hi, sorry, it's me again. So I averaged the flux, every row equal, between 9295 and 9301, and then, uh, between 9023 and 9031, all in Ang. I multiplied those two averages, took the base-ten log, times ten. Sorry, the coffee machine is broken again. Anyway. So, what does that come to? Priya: 23.1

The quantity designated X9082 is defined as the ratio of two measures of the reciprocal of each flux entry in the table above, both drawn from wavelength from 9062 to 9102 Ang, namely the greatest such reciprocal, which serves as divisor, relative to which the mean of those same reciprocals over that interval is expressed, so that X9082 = 0.988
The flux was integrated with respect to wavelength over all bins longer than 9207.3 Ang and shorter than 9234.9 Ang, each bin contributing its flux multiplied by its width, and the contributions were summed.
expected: 391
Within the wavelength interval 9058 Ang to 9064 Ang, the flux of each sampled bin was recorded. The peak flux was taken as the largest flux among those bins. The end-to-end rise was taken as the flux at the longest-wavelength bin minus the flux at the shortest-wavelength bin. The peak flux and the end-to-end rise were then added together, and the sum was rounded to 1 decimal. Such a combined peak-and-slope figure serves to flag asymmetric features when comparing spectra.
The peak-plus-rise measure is 15.0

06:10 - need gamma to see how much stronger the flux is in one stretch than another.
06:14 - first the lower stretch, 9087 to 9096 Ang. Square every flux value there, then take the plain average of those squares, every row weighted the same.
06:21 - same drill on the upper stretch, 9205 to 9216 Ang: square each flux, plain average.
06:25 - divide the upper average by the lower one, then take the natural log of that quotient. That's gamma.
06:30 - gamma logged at -0.045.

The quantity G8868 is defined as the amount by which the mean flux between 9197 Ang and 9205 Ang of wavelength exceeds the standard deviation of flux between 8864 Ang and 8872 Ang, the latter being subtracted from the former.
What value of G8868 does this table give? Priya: 14.2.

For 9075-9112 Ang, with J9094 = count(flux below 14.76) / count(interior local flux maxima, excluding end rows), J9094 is 18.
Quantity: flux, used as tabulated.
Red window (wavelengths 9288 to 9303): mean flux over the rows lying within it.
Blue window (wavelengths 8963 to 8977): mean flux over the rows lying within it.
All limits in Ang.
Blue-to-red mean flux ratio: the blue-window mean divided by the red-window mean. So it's 1.08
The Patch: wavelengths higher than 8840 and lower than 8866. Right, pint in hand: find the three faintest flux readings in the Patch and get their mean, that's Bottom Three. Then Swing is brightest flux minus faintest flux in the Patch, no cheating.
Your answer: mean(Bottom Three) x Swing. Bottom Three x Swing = 7.0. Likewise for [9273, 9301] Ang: 4.0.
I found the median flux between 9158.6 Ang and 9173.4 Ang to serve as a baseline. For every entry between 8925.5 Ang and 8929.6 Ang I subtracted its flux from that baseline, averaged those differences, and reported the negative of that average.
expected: 0.6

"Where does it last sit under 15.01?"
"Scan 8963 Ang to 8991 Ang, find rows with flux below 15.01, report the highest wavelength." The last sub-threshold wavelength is 8990.44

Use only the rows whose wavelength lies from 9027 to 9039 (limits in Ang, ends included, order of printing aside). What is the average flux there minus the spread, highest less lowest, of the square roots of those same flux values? 14.7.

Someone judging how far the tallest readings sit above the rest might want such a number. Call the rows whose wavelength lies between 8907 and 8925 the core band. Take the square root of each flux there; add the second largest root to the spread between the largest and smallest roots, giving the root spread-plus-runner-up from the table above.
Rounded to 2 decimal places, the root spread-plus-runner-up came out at 3.94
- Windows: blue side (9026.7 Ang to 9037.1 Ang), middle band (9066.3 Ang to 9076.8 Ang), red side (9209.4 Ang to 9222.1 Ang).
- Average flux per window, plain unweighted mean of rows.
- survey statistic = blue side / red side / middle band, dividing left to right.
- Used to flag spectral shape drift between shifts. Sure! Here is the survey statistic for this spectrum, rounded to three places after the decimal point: 0.070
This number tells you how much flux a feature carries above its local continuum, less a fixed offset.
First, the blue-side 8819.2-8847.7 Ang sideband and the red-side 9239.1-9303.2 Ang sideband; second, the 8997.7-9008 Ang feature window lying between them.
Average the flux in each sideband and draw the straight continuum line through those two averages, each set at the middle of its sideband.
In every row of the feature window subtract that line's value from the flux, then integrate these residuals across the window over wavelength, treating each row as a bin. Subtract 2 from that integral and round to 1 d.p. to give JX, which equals -3.1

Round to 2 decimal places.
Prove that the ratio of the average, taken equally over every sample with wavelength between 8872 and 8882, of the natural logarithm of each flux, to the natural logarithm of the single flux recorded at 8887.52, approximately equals 1.00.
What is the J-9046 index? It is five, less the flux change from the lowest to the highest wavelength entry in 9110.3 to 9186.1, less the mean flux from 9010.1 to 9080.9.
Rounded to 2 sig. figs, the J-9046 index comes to -9.5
